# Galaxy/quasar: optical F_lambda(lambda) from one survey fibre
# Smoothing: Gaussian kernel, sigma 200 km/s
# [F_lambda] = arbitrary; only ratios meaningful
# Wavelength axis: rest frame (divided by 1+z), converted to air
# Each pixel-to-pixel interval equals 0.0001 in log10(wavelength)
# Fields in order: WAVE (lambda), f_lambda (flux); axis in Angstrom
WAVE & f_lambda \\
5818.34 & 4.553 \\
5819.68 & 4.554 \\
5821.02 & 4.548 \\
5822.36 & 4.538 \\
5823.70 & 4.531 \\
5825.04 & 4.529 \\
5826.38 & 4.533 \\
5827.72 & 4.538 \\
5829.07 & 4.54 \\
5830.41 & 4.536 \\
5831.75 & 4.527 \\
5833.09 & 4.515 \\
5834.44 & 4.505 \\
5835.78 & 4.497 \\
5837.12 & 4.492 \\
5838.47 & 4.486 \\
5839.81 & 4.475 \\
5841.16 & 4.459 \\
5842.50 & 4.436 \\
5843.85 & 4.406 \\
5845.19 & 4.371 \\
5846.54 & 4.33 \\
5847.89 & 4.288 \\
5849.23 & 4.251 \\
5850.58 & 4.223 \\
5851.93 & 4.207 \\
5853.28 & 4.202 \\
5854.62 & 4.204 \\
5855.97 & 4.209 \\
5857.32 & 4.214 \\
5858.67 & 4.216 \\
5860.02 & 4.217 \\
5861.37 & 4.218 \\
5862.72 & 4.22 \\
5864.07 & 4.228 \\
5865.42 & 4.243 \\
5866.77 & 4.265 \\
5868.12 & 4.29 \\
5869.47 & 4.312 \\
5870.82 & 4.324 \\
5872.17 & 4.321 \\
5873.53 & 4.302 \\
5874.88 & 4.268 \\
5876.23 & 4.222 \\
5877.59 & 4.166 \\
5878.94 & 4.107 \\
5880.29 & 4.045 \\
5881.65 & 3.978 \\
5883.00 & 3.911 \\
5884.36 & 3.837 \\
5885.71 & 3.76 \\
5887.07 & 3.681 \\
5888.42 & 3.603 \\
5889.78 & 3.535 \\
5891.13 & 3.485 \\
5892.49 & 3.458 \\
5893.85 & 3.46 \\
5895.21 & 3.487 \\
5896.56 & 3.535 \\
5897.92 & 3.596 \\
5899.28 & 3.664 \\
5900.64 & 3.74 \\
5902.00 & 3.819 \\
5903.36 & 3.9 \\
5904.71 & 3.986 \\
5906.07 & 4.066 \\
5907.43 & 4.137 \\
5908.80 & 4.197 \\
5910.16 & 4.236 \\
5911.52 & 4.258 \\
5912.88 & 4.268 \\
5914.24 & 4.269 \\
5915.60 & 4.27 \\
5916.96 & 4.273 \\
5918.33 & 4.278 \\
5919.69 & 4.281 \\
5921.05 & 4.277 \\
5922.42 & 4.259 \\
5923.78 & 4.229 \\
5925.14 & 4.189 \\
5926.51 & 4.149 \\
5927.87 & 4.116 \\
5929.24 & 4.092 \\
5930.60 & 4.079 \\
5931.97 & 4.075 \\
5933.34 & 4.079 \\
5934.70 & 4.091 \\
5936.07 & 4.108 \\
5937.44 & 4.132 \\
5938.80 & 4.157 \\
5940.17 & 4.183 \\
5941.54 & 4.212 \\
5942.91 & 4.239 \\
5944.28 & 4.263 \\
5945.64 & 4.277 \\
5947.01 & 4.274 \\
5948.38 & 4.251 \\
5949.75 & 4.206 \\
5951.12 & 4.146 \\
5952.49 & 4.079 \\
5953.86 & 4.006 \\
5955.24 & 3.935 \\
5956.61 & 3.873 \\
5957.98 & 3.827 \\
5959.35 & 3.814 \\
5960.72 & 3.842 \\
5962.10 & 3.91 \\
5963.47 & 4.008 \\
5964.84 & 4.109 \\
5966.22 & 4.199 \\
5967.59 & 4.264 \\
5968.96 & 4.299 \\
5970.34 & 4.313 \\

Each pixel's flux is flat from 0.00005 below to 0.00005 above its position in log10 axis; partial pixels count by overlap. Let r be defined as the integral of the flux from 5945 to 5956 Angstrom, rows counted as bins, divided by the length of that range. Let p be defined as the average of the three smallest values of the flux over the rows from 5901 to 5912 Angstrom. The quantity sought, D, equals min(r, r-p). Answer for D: 0.24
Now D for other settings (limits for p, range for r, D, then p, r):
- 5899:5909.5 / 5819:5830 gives 0.80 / 3.74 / 4.54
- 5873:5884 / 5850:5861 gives 0.23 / 3.98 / 4.21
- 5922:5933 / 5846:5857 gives 0.16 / 4.08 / 4.24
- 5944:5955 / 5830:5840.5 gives 0.43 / 4.08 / 4.50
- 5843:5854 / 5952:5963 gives -0.30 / 4.21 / 3.91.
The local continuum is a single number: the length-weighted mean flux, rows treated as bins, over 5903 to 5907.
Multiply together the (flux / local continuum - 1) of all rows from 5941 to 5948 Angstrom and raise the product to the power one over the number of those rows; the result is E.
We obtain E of 0.06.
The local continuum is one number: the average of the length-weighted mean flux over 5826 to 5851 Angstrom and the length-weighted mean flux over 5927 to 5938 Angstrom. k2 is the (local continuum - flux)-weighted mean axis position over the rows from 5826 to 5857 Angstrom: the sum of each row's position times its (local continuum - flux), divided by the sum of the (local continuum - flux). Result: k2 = 5832.9 Angstrom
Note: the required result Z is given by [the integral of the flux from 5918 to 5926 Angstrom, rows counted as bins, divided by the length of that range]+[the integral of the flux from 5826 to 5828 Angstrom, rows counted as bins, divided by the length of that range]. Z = 8.8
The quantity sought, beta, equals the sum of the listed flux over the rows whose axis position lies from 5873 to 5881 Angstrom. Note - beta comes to 25.1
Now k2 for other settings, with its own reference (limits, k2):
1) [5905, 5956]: 5935.5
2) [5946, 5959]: 5955.2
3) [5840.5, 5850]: 5843.1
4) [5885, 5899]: 5892.1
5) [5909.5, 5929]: 5925.1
